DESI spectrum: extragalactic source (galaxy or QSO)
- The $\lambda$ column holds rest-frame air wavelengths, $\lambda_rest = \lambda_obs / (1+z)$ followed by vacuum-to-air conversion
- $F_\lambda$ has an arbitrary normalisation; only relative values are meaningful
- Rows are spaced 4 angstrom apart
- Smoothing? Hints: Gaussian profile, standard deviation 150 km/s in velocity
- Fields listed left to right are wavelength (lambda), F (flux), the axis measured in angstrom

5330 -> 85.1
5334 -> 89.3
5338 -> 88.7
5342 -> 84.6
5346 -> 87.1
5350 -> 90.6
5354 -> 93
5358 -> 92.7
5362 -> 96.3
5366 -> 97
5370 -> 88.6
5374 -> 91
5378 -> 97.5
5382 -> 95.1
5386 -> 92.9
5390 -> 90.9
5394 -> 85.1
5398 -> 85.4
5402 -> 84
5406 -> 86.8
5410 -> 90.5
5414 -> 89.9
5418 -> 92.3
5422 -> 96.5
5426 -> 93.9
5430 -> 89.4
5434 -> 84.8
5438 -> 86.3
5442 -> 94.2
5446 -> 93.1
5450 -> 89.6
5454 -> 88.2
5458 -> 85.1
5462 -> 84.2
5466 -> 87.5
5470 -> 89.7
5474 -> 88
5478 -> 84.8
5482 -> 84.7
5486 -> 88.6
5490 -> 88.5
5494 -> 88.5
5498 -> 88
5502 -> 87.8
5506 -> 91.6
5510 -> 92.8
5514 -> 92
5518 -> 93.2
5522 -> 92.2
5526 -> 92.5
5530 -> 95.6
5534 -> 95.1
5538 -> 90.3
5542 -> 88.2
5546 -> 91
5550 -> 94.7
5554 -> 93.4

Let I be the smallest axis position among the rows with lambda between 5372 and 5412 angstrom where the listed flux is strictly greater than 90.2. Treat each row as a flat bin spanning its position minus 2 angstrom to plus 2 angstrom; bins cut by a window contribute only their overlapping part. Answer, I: 5374 angstrom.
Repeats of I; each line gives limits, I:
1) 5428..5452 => 5442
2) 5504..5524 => 5506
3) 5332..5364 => 5350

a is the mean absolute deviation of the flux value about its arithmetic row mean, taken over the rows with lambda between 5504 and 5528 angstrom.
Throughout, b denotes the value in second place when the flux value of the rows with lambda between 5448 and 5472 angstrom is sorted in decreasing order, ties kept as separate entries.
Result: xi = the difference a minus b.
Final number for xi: -89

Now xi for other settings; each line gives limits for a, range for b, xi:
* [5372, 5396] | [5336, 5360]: -90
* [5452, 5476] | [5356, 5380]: -95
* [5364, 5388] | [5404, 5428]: -91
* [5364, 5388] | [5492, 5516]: -89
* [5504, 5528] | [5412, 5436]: -93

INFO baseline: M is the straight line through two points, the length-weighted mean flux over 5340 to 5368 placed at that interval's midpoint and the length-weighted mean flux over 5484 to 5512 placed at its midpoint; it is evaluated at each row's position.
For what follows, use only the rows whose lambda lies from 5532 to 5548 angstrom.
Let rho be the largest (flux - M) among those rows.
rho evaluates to 6.3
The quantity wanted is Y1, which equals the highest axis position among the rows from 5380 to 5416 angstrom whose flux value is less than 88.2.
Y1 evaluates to 5406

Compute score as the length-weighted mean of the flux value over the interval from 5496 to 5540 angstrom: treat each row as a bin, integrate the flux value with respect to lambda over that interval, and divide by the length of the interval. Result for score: 91.9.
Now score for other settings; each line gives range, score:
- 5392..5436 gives 89.0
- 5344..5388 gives 92.9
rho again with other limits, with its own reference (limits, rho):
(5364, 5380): 6.3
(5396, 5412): -0.3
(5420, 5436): 5.9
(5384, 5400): 1.8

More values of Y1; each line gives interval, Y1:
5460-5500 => 5498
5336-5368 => 5346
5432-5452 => 5438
